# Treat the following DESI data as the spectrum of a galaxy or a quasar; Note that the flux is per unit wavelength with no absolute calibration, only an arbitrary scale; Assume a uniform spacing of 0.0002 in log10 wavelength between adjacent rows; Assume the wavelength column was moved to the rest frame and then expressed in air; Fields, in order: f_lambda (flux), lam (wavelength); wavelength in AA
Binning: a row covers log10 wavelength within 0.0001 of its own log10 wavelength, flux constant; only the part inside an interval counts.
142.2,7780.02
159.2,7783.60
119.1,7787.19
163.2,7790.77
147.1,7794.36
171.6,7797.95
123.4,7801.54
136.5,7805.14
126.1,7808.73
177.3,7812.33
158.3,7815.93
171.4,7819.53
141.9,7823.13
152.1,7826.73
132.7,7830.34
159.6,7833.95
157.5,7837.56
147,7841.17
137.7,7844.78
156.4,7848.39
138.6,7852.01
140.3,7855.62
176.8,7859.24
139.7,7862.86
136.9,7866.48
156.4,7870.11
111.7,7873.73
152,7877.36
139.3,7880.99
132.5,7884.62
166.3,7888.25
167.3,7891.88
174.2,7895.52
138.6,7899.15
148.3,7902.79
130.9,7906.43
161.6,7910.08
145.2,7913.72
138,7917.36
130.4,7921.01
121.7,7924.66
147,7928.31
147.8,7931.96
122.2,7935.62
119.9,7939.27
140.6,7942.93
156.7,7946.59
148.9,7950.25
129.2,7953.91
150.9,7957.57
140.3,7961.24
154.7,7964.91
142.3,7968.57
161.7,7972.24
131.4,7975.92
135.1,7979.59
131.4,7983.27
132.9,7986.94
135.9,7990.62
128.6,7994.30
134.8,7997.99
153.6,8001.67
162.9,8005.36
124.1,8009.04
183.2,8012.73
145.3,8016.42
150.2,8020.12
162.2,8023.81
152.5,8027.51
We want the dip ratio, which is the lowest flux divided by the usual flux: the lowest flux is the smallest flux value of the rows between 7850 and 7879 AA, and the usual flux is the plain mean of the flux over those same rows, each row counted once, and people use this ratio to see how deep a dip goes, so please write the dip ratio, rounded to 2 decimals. 0.78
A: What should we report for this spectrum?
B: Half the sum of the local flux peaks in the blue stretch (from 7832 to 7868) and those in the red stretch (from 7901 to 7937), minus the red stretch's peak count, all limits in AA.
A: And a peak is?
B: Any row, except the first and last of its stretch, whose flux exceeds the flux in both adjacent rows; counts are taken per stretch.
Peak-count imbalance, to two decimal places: 0.00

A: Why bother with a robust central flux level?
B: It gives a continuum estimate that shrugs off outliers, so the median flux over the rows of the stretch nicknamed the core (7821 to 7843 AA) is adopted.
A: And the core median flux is 150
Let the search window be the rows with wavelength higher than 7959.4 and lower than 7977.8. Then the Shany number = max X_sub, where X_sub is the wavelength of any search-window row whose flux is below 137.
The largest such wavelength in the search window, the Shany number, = 7975.92 AA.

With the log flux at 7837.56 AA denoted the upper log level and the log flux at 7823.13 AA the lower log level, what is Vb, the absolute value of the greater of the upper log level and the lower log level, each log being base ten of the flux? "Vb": 2.20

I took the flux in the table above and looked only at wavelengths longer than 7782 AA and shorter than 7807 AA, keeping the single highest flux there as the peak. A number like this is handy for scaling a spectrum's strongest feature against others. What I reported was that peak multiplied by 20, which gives 3432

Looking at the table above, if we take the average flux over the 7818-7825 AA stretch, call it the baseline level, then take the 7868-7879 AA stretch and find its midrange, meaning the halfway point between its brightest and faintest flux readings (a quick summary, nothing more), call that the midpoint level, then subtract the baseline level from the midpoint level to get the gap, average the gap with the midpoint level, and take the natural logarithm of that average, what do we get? 4.02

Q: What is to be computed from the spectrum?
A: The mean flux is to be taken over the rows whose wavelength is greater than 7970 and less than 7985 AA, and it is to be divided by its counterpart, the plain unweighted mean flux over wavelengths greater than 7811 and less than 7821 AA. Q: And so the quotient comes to 0.83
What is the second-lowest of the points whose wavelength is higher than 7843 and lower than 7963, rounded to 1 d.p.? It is 119.9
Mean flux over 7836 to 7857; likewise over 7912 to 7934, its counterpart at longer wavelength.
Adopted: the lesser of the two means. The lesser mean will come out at 138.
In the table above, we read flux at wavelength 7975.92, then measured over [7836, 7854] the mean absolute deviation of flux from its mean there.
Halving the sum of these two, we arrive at 70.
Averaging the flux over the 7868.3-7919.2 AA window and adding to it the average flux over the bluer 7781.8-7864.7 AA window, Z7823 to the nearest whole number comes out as 297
